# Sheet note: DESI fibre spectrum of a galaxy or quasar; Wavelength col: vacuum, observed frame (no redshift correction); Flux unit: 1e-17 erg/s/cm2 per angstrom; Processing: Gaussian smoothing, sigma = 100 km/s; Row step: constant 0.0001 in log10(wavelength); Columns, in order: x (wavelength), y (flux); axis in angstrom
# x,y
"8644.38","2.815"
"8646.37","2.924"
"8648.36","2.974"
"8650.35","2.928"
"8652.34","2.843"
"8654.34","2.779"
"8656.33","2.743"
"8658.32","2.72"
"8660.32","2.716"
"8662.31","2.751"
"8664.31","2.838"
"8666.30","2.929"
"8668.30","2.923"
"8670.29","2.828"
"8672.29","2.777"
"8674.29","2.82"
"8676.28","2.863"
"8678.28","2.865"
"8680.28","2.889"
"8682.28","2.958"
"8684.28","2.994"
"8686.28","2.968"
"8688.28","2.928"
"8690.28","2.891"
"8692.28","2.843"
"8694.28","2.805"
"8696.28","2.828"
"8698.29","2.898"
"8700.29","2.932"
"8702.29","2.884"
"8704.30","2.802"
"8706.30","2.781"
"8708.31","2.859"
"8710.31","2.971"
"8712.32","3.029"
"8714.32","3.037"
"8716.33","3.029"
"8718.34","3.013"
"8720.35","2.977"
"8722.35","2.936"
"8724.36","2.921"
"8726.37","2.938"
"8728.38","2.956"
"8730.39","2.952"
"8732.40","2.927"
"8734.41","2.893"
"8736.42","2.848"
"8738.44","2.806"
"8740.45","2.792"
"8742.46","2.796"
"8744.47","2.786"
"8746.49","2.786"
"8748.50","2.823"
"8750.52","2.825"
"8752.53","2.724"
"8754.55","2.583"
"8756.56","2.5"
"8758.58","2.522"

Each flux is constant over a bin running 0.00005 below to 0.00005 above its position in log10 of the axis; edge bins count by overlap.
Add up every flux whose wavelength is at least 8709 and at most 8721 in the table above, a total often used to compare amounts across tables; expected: 18.1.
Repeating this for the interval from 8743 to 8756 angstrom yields 16.5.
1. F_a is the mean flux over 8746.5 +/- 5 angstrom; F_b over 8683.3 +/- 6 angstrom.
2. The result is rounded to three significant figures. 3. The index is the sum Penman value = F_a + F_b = 5.74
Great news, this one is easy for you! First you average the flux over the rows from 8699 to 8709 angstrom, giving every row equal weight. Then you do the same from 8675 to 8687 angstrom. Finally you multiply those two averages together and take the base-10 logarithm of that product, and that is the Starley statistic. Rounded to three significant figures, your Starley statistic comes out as 0.921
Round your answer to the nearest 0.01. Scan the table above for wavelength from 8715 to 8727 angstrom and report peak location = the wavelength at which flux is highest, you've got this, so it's 8716.33 angstrom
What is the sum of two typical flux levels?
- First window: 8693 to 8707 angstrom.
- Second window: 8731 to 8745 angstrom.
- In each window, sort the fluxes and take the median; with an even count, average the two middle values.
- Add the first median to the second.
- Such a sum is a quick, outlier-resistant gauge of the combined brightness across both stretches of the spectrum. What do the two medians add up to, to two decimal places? 5.63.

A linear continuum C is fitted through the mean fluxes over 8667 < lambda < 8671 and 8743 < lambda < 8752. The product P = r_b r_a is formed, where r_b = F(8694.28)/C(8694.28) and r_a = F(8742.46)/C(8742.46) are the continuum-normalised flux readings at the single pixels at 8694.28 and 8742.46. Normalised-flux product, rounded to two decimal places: 0.98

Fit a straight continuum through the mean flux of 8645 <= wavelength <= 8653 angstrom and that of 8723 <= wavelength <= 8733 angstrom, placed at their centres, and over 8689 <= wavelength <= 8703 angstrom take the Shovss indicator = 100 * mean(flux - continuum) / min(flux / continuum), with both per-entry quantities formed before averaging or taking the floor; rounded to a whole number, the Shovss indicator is -6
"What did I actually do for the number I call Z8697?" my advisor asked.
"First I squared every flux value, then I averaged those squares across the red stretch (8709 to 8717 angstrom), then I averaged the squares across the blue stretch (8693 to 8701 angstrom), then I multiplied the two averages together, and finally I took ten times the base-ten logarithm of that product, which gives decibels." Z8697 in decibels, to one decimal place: 18.7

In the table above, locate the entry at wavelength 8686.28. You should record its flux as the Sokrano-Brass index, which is 2.968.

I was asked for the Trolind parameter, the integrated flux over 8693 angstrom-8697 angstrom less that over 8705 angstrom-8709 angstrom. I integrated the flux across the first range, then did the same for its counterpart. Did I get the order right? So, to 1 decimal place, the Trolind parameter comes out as 0.0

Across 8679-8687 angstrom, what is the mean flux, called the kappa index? 2.95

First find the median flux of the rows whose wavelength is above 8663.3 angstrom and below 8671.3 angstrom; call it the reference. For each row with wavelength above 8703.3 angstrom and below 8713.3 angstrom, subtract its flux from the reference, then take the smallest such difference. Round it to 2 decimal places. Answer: -0.15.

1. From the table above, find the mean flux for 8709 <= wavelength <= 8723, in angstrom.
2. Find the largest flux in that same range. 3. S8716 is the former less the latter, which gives -0.038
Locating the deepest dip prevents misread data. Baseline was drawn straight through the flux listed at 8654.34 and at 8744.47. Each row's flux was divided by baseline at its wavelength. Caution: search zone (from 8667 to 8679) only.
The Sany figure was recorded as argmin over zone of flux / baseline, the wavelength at 8672.29 angstrom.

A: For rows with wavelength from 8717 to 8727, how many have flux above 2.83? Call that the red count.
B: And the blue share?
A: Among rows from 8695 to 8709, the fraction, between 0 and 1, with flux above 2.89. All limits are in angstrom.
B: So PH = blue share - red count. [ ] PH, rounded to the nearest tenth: -4.7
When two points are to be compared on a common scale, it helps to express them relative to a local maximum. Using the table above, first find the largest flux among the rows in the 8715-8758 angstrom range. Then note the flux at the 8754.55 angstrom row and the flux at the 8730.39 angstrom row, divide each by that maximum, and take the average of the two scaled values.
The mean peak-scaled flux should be 0.914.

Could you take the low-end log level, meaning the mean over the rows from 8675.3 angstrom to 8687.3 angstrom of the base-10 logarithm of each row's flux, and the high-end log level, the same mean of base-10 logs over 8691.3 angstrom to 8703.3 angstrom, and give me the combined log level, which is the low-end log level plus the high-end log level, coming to 0.923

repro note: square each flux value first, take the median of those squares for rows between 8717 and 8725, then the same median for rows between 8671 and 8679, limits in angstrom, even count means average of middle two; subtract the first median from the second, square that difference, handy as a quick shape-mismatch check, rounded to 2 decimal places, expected 0.44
